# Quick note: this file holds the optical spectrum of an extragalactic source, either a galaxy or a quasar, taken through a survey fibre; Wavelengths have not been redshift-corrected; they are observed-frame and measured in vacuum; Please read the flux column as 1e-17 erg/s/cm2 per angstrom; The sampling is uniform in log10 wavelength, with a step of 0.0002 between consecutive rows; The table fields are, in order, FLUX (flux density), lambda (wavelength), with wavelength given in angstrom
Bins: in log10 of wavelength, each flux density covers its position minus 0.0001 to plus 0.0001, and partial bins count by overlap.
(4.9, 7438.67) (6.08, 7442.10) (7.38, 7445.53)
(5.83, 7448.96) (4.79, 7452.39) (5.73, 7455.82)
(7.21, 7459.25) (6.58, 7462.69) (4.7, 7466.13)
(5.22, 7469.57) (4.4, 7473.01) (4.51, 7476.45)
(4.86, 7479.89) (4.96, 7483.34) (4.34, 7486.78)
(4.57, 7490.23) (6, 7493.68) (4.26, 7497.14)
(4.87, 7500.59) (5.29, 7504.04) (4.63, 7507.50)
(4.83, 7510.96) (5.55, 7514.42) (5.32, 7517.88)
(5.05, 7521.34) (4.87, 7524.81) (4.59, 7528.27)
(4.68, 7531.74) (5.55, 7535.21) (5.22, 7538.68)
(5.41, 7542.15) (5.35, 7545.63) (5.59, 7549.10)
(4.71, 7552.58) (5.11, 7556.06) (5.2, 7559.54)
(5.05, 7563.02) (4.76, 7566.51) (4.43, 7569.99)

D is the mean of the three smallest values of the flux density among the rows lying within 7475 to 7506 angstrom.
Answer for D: 4.37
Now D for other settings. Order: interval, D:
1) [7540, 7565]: 4.96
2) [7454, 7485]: 4.54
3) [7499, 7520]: 4.78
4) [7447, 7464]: 5.45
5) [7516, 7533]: 4.71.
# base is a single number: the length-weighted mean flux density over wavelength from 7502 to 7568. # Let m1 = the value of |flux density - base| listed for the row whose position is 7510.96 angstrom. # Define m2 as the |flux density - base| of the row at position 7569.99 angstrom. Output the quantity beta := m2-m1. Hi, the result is 0.40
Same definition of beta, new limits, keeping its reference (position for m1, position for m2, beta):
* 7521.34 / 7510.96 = 0.22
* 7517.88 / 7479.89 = 0.01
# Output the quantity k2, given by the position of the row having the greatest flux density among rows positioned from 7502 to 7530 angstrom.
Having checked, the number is 7514.42 angstrom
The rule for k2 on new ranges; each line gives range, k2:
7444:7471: 7445.53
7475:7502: 7493.68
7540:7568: 7549.10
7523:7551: 7549.10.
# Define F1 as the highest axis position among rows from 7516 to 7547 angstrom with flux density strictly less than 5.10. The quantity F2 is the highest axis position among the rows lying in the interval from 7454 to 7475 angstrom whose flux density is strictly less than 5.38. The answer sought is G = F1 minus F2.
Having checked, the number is 58.7 angstrom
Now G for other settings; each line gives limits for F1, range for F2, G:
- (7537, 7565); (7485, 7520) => 45.1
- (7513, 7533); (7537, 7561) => -27.8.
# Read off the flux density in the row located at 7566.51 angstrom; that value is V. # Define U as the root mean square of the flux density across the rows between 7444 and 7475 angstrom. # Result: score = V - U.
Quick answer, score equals -1.1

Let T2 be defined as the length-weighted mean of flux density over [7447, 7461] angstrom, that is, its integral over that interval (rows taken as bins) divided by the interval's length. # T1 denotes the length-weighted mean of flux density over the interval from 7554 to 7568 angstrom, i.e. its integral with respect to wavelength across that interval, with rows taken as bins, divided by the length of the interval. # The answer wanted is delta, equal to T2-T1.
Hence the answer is 0.9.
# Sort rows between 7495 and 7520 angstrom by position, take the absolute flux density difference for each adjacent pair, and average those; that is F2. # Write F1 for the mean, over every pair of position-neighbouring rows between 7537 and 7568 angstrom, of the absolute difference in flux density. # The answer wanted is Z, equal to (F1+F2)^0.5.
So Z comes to 0.87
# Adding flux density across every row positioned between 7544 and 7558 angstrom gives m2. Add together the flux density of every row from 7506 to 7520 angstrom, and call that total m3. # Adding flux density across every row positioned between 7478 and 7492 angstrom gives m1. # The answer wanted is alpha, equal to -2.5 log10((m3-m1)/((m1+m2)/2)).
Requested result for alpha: 2.7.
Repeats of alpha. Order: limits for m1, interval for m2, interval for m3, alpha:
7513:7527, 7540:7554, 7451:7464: 1.9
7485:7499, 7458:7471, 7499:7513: 4.2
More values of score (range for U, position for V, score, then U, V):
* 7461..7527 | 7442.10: 1.1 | 5.02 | 6.08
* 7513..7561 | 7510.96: -0.3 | 5.17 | 4.83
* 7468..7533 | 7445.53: 2.5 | 4.90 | 7.38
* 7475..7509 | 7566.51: -0.1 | 4.85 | 4.76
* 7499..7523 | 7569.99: -0.7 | 5.09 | 4.43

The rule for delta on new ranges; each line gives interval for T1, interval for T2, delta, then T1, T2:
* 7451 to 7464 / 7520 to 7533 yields -1.3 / 6.10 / 4.8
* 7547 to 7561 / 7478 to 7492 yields -0.5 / 5.16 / 4.7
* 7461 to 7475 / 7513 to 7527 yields 0.0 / 5.21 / 5.2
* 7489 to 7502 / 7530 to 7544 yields 0.3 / 4.94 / 5.2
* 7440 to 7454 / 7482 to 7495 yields -1.1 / 6.00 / 4.9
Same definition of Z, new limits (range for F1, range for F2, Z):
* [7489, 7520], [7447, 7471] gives 1.35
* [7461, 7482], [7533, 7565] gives 1.01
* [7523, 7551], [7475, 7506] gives 0.99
